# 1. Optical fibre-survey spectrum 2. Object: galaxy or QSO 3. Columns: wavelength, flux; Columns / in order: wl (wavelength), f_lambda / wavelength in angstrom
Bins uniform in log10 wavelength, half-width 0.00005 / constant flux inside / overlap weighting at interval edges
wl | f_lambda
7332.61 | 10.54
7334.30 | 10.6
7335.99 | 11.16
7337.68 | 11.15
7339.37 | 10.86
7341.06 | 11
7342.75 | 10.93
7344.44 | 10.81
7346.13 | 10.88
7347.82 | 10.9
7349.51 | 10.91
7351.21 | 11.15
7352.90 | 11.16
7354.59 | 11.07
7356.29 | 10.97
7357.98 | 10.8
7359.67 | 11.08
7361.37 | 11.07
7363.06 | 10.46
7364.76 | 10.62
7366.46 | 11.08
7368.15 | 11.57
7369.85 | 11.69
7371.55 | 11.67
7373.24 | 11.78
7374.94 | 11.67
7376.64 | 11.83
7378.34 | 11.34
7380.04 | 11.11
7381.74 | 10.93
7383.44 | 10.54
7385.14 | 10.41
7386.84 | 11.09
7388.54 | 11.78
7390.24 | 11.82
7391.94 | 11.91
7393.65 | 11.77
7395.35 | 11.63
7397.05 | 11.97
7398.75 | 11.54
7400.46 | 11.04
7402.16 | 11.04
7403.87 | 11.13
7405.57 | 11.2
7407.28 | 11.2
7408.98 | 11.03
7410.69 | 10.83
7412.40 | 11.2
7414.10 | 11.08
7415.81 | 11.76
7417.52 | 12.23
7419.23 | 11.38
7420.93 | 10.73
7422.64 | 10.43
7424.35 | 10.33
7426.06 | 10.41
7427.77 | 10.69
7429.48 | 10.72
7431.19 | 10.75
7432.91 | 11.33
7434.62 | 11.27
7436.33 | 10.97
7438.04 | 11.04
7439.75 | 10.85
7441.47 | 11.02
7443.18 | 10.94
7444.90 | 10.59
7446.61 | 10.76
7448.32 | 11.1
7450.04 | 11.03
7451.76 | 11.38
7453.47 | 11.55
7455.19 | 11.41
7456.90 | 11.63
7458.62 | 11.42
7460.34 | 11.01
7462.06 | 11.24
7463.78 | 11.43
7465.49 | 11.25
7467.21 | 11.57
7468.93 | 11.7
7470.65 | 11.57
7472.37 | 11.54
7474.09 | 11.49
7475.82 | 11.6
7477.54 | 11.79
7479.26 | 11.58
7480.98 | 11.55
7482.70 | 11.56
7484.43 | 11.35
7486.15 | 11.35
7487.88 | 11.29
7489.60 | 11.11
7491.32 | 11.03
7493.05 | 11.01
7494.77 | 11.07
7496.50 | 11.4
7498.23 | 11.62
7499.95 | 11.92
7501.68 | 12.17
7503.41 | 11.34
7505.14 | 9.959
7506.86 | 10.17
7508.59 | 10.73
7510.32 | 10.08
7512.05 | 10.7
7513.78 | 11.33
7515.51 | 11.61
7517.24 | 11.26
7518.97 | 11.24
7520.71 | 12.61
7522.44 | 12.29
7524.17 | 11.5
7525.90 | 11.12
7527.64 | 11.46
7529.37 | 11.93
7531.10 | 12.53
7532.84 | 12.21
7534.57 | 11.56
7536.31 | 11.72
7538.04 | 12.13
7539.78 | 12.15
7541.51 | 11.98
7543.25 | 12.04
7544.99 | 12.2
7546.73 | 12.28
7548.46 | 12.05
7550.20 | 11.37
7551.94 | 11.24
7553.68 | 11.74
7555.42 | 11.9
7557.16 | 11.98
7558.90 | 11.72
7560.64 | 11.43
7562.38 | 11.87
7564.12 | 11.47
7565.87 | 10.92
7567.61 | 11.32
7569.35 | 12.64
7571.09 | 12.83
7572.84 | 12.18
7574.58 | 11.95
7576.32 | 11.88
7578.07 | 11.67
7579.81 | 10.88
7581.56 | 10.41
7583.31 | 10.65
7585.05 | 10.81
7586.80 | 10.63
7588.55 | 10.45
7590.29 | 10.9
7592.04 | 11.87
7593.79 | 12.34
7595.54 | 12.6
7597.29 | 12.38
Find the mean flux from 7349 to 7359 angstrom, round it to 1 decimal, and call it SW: 11.0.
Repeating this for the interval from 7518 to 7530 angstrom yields 11.7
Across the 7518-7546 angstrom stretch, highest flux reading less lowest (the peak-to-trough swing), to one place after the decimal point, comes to 1.5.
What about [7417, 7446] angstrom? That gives 1.9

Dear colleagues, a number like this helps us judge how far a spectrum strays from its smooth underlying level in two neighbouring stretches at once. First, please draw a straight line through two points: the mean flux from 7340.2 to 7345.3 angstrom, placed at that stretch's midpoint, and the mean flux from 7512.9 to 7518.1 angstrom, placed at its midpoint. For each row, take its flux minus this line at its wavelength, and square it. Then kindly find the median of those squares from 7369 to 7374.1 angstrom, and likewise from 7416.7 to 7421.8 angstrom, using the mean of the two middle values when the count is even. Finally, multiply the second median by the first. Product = 0.080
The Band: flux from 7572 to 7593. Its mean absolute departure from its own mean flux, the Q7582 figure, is 0.60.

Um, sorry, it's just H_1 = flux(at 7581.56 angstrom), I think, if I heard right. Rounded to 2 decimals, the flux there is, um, 10.41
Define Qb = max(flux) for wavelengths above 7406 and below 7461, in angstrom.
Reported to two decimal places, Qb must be 12.23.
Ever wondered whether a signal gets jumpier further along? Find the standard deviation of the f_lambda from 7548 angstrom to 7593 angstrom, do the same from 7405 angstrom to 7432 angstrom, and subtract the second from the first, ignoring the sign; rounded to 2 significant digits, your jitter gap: 0.14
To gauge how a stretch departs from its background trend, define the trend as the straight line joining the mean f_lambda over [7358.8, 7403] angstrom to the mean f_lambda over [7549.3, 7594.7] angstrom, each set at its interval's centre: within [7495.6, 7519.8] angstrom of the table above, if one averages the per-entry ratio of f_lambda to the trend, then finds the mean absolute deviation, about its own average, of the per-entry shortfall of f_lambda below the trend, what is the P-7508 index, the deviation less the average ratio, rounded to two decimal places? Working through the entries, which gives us -0.41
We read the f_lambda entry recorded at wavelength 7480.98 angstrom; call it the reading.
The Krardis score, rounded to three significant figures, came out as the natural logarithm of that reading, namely 2.45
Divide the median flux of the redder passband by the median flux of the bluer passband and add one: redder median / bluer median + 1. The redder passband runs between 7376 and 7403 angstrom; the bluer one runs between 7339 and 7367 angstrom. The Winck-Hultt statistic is 2.05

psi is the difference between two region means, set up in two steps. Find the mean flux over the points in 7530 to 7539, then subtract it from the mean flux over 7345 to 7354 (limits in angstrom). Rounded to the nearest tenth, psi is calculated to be -1.0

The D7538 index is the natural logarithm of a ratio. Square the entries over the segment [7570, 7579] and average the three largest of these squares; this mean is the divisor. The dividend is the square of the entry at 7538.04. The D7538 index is -0.032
